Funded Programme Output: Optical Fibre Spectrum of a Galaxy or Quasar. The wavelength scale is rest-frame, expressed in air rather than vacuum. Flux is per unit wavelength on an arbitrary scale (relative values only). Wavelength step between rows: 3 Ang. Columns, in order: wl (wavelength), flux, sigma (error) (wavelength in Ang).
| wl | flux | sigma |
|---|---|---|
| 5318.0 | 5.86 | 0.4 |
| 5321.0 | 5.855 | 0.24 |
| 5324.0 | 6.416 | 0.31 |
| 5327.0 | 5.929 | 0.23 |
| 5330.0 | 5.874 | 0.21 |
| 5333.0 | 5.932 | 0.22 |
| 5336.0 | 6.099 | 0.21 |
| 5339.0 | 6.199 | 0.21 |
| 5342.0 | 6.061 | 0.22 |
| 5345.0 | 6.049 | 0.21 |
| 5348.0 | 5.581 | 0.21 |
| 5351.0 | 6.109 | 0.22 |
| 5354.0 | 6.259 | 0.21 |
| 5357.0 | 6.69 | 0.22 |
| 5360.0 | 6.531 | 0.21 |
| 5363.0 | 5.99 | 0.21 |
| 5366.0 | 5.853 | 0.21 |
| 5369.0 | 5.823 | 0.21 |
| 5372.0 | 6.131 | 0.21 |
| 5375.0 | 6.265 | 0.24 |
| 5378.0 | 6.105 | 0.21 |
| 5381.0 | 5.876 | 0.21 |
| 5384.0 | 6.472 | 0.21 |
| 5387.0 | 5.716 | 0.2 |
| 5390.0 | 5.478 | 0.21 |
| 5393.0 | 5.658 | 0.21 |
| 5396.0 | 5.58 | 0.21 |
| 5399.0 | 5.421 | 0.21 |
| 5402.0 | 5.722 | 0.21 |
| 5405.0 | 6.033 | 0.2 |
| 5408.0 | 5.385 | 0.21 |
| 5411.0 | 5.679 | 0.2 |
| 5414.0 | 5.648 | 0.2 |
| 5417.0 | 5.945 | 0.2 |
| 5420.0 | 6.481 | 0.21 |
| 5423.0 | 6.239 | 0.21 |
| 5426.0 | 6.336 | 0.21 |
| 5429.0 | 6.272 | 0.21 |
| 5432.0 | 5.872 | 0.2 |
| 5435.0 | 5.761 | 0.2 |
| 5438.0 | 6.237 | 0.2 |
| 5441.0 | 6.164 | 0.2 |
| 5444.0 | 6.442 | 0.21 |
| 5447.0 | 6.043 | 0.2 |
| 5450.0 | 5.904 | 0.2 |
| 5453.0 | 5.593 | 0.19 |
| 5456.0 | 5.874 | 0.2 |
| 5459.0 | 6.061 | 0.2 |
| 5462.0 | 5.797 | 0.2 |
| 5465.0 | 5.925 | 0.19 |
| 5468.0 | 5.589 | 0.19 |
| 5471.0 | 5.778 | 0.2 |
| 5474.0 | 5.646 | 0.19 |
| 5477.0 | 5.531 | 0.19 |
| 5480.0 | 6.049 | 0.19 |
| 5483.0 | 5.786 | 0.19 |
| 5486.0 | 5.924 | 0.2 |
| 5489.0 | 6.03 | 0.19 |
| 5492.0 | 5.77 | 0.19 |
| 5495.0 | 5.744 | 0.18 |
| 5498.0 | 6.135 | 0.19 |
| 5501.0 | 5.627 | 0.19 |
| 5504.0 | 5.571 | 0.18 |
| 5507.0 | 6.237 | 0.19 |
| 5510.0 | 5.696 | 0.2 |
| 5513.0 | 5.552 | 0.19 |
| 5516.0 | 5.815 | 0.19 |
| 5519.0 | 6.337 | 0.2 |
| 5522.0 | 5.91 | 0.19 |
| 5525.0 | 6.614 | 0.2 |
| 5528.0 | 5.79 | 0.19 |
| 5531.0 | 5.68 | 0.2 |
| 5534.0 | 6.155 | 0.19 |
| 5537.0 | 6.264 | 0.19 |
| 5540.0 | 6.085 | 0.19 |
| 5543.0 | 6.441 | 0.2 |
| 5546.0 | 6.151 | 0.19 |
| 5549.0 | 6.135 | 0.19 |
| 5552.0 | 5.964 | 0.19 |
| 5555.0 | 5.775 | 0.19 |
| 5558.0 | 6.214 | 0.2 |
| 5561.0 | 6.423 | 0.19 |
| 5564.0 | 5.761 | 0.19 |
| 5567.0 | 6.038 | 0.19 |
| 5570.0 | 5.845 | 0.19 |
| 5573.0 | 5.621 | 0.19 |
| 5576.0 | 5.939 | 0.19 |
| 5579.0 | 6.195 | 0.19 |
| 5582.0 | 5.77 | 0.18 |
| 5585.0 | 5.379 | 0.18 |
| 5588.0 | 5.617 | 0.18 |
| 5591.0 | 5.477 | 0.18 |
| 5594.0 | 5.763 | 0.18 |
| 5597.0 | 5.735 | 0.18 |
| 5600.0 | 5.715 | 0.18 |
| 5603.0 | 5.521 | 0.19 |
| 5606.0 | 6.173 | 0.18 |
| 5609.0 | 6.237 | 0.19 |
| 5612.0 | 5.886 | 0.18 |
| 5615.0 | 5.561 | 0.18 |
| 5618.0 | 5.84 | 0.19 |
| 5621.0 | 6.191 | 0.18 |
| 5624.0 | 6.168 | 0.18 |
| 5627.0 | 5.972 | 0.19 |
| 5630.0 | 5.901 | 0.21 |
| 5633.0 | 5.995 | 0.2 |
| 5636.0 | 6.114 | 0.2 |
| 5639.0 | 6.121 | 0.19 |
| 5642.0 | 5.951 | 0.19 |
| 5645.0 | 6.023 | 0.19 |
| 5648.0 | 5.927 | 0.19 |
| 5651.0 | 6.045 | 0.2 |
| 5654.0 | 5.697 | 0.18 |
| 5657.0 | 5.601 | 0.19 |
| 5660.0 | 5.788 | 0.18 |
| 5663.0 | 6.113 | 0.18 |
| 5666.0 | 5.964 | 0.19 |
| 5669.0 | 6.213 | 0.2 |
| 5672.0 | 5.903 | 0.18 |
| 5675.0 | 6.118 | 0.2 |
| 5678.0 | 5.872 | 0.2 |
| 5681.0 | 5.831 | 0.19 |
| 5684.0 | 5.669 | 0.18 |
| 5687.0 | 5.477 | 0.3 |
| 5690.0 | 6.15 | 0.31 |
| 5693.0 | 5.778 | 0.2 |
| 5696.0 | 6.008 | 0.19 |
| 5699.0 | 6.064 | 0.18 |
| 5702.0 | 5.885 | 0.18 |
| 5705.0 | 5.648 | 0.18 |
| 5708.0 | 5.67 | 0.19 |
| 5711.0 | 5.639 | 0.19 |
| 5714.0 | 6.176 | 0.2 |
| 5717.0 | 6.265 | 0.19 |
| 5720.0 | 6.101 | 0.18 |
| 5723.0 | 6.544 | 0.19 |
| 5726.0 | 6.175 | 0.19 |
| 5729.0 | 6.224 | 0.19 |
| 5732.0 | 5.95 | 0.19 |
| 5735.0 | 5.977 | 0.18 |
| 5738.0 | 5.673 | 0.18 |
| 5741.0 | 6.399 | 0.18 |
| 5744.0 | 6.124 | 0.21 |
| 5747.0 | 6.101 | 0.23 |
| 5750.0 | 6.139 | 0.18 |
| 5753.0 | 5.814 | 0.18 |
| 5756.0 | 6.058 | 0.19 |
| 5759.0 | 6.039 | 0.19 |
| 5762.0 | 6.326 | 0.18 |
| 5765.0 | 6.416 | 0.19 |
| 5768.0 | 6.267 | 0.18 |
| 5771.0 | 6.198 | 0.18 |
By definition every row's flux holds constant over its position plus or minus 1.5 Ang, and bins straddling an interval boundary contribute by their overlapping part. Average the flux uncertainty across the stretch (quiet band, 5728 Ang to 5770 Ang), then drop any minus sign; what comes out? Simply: 0.189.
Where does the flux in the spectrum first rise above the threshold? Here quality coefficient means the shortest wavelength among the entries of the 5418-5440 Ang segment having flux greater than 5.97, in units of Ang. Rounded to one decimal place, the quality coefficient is 5420.0 Ang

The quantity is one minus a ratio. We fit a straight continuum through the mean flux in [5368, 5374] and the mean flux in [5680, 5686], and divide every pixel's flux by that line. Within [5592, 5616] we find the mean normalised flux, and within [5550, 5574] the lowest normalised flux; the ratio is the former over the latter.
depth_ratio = -0.04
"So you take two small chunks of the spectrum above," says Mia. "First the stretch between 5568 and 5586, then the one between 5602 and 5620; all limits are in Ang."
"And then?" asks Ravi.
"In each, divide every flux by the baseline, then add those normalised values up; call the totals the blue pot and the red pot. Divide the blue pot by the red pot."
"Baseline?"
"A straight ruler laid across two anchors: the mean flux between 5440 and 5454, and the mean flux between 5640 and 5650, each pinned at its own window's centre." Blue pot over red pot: 0.98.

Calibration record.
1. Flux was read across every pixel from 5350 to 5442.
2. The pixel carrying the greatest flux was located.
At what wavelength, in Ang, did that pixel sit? 5357.0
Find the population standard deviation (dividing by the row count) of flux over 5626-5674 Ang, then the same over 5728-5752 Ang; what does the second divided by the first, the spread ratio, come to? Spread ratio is 1.3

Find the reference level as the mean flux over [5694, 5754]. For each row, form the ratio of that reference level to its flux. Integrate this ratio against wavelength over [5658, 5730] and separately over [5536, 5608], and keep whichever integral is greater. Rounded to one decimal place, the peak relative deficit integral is 73.5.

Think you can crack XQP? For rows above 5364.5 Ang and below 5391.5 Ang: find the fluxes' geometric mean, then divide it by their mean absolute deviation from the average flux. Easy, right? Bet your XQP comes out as 24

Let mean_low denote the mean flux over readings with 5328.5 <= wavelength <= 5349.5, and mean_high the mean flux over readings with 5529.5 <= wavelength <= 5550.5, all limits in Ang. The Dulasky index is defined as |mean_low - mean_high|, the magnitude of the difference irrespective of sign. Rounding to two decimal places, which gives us 0.16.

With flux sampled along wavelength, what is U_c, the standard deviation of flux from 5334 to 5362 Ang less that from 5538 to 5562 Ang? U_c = 0.09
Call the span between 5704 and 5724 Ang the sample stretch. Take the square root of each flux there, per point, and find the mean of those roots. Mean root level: 2.45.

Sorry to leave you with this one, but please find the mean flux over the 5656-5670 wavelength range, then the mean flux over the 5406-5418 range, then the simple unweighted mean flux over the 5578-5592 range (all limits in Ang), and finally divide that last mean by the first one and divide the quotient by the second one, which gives 0.169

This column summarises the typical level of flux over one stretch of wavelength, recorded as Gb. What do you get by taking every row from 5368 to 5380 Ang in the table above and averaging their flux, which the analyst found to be 6.08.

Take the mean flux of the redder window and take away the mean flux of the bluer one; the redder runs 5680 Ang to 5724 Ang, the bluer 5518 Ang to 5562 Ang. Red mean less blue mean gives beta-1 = -0.20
